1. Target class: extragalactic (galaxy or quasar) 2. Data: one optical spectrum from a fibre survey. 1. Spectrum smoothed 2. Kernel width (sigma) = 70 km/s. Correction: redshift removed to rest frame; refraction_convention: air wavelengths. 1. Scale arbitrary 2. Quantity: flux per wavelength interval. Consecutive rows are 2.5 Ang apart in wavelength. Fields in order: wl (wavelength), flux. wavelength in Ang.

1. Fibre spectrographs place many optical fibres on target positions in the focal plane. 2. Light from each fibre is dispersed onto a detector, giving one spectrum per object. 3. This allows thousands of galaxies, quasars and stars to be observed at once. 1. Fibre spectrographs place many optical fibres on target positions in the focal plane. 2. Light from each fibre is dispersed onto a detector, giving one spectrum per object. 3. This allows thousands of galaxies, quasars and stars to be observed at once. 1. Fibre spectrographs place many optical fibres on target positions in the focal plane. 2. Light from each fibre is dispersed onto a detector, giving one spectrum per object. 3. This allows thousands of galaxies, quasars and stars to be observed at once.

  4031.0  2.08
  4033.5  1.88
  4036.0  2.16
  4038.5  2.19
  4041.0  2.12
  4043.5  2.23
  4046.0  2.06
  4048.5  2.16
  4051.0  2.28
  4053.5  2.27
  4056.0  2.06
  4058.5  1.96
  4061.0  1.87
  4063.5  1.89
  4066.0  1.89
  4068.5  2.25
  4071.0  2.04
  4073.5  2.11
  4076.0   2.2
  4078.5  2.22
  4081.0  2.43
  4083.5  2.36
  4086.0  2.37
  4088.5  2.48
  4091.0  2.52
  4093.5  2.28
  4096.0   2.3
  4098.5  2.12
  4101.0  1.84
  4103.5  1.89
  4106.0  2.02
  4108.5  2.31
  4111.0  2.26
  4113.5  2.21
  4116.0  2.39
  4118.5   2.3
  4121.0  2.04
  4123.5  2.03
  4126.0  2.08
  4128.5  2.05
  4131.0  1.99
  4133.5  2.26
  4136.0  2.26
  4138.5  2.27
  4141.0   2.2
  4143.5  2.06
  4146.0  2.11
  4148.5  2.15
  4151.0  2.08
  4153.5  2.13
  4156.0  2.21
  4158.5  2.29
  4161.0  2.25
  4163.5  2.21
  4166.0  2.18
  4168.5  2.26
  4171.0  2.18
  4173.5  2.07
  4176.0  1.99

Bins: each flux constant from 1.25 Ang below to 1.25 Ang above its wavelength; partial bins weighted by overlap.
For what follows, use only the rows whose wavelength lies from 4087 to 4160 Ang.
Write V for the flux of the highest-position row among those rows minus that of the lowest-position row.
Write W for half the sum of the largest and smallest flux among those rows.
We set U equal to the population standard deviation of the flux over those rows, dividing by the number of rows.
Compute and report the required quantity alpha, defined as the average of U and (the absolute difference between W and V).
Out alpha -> 1.26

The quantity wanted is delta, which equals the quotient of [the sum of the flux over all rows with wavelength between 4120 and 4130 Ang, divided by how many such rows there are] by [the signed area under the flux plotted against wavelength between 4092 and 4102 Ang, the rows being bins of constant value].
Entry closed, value 0.095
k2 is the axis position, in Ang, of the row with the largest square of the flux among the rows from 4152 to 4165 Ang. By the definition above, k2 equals 4158.5 Ang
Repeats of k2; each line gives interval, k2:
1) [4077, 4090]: 4088.5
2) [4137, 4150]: 4138.5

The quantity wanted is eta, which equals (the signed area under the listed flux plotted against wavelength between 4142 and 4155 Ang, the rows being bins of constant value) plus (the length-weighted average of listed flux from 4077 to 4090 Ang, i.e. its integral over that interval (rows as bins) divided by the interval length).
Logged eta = 29.8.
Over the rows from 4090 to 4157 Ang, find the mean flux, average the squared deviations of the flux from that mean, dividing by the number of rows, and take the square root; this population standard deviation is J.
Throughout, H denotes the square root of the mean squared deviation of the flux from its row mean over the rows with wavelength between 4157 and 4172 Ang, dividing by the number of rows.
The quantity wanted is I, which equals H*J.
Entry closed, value 0.006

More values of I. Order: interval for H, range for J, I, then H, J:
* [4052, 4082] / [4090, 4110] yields 0.037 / 0.17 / 0.22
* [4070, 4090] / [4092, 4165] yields 0.019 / 0.15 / 0.13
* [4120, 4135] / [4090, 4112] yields 0.018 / 0.09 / 0.21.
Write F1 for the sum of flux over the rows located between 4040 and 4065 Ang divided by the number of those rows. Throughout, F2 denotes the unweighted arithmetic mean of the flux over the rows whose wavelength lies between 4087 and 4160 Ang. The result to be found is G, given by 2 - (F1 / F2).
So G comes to 1.04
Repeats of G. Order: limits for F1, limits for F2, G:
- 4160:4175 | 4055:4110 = 0.98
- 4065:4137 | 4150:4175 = 1.00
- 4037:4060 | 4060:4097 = 1.03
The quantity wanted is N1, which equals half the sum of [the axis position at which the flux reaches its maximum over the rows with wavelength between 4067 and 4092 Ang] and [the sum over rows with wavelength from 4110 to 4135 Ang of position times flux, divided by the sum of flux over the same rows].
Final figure 4106.5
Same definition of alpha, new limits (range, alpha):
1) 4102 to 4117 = 0.91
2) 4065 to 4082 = 0.89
